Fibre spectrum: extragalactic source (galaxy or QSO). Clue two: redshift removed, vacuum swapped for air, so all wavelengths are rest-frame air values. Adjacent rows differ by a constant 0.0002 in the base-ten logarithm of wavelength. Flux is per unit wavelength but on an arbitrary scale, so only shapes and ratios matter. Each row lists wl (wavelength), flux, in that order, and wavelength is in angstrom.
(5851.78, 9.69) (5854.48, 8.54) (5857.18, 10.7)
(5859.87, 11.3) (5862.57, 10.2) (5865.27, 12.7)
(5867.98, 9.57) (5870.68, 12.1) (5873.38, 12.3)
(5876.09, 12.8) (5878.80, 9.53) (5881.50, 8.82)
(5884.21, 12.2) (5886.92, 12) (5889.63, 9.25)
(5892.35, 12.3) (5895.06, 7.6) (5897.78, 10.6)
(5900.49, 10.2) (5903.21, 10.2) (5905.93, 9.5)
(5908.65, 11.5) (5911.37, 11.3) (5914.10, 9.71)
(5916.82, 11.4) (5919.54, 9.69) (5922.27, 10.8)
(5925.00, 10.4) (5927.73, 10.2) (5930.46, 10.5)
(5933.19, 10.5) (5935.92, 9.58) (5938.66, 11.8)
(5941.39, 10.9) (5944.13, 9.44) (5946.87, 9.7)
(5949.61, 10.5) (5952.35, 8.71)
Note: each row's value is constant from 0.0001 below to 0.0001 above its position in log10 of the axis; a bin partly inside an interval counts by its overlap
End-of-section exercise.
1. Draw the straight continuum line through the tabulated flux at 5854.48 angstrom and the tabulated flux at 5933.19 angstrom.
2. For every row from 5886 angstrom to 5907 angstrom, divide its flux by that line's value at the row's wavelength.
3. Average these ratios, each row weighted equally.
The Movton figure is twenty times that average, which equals 21.3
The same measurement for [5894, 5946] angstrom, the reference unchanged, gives 20.3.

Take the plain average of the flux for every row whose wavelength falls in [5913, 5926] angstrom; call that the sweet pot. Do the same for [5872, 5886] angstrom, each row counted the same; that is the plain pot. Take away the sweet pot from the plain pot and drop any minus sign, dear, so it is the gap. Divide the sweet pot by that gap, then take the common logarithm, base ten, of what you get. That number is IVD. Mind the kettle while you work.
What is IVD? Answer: 1.15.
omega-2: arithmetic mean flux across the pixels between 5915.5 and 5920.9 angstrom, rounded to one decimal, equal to 10.5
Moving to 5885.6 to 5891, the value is 10.6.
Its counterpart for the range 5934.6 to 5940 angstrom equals 10.7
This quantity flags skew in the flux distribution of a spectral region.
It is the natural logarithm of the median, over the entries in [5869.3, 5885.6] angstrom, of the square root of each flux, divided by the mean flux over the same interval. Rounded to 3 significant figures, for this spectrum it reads -1.18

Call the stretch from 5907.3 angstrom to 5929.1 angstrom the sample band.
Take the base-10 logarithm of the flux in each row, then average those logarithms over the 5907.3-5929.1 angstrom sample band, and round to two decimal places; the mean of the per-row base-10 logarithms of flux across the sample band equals 1.03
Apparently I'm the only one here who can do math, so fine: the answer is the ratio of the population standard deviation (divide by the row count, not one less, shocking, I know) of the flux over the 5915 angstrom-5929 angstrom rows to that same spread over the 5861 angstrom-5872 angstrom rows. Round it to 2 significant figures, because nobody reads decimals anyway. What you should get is 0.44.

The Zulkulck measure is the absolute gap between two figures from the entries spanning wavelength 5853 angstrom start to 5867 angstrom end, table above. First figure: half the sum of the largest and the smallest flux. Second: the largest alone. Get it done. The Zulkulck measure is 2.1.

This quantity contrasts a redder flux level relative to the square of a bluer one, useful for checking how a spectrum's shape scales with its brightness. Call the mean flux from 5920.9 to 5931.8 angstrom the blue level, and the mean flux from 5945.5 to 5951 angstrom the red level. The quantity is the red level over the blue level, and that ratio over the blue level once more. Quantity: 0.092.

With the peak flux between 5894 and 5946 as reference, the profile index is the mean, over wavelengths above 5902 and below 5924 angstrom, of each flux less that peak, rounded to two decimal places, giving -1.29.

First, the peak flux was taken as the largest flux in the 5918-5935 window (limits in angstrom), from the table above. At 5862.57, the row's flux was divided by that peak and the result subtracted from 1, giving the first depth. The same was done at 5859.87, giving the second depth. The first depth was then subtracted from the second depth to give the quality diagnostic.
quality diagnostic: -0.10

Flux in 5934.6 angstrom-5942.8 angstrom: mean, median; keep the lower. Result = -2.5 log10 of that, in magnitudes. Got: -2.58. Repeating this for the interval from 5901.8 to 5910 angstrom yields -2.52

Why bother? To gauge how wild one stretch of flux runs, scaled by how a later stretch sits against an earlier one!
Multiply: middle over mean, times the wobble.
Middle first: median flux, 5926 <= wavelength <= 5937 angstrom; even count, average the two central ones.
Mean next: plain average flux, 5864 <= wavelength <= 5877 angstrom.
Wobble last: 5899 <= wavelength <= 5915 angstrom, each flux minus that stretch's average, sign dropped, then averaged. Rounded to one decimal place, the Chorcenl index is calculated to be 0.6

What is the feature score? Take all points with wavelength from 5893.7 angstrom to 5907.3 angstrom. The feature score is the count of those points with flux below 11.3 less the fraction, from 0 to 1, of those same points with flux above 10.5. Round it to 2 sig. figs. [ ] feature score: 4.8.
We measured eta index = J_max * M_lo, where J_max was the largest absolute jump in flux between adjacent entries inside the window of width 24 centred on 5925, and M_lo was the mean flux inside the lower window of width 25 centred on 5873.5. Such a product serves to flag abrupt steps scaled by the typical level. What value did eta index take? 19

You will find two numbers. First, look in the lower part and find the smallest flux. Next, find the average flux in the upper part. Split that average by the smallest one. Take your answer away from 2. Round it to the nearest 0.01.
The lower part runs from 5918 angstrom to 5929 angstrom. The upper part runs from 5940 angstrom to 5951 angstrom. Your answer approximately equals 0.95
